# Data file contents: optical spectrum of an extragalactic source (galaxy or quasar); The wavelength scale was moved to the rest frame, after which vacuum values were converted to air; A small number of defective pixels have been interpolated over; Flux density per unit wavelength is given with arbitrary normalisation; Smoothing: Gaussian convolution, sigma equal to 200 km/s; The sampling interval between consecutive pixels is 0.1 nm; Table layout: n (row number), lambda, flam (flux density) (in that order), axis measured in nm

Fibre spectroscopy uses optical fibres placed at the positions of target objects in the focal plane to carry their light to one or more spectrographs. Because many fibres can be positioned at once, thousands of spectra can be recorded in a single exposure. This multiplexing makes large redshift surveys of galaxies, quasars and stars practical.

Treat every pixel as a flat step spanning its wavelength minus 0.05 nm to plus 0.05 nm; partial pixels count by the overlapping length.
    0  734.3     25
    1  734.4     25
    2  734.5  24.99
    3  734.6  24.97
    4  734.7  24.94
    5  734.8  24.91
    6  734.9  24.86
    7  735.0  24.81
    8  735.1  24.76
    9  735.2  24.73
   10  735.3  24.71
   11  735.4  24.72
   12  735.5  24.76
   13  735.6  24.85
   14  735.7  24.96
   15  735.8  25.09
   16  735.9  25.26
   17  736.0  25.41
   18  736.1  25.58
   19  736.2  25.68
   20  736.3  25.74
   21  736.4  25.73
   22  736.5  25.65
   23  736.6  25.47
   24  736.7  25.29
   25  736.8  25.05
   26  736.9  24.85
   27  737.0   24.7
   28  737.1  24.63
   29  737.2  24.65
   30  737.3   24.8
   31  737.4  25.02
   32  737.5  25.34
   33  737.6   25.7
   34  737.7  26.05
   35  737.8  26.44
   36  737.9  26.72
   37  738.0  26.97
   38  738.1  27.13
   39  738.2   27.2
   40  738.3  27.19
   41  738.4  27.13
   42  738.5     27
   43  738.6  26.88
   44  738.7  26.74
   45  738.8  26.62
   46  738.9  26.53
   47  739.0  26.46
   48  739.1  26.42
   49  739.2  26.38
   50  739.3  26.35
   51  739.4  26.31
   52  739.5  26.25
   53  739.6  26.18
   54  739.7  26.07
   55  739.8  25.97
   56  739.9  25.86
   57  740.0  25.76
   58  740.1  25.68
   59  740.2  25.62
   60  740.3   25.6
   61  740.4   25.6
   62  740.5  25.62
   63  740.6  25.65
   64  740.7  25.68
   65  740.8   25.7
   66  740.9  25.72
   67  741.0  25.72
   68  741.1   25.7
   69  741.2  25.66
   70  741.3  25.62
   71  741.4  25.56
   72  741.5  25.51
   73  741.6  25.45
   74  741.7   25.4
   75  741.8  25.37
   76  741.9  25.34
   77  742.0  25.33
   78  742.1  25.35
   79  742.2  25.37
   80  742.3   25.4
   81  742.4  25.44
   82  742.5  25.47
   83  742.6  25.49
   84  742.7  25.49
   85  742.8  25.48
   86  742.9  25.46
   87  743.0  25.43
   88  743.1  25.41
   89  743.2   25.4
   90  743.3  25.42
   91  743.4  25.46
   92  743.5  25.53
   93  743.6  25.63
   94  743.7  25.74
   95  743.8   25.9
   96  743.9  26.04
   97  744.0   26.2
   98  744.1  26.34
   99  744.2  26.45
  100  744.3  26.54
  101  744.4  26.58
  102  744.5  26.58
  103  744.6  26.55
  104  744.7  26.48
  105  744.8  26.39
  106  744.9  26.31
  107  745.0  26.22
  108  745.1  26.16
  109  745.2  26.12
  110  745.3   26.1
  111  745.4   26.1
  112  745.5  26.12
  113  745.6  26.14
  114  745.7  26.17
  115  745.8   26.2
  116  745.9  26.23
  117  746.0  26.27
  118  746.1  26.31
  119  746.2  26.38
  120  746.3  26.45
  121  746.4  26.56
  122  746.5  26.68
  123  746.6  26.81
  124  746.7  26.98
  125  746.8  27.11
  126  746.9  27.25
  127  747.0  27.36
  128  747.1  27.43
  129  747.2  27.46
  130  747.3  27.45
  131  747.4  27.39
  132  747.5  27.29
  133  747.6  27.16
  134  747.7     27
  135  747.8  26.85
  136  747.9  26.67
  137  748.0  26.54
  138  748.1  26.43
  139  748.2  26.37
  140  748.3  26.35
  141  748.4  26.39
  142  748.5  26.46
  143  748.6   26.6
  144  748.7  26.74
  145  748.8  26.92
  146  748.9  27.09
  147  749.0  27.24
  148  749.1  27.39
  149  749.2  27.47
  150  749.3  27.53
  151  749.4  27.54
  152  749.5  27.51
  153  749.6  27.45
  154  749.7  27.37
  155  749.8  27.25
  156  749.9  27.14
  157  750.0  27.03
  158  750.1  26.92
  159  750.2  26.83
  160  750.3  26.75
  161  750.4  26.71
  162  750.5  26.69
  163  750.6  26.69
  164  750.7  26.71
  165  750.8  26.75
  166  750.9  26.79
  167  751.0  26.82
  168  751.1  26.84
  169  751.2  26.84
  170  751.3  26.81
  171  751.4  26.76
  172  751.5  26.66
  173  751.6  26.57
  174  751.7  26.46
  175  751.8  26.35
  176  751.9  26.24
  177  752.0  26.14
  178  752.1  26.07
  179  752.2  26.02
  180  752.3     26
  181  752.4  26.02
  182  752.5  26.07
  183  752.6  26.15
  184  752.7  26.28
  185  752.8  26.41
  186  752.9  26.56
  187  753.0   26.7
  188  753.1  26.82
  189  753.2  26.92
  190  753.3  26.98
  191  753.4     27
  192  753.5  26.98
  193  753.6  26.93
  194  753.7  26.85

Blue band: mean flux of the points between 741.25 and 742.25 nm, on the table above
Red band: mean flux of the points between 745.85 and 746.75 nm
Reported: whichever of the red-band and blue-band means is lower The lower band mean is 25.4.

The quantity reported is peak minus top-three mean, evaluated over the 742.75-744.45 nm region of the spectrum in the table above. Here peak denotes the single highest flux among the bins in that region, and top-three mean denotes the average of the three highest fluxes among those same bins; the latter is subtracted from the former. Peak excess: 0.057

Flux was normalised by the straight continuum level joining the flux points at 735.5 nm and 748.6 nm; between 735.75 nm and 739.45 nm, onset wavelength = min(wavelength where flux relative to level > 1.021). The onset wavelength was 736.0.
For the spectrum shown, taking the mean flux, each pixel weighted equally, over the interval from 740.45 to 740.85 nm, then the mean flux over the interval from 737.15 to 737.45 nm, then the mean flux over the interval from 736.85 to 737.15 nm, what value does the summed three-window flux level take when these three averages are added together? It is 75.2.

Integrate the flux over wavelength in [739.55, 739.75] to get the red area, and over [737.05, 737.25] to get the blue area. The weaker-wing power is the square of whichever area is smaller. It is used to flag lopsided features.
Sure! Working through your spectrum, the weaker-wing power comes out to 24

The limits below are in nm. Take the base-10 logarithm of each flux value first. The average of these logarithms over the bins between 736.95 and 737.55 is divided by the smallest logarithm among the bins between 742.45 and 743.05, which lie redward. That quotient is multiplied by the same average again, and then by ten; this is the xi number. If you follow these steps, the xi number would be 13.9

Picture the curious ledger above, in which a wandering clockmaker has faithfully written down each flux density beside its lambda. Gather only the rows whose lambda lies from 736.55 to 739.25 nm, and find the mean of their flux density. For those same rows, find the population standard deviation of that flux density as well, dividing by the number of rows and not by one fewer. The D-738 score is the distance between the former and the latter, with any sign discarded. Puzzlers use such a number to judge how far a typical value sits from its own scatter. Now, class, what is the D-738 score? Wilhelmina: 25.2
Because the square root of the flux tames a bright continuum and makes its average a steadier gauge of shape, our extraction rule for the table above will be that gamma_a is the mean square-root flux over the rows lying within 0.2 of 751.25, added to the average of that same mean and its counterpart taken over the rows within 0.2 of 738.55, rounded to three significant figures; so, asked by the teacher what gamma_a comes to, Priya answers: 10.4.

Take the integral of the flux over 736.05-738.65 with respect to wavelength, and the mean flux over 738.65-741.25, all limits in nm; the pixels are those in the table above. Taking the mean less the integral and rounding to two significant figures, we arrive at -41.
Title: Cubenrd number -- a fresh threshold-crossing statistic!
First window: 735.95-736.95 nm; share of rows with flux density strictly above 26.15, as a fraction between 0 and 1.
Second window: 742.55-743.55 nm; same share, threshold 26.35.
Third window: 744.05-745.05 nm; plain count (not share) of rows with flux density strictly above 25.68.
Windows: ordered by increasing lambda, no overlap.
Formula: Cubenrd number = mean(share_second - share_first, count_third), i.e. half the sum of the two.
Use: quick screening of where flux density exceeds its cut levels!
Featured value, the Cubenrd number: 5.00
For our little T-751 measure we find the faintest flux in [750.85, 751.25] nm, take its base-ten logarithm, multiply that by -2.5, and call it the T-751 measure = -3.57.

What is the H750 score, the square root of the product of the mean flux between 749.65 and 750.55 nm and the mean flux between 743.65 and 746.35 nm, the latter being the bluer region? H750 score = 26.6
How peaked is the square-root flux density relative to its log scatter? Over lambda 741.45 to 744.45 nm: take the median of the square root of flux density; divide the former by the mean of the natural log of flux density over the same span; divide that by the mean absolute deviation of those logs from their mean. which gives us 131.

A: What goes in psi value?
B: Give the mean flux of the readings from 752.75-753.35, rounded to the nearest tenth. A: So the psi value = 26.7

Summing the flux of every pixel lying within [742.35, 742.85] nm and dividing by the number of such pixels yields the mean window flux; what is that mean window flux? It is 25.5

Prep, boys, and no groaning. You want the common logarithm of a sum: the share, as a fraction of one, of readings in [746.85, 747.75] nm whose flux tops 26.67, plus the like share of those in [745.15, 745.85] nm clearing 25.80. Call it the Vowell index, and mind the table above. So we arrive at 0.30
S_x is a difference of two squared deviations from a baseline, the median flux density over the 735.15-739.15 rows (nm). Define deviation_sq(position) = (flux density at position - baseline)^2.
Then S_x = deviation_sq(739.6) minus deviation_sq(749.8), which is -2.4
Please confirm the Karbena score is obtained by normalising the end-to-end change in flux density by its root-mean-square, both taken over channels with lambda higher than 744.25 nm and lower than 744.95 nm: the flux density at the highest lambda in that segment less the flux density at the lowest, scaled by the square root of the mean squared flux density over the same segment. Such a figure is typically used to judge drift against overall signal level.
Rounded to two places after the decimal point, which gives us -0.01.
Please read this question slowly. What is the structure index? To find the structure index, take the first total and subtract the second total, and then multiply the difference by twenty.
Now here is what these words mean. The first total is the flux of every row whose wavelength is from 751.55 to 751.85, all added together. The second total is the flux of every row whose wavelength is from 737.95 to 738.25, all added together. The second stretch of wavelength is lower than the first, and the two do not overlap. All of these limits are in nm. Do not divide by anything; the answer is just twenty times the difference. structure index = -38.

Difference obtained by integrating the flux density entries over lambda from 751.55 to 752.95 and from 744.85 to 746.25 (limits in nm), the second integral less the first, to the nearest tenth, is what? -0.1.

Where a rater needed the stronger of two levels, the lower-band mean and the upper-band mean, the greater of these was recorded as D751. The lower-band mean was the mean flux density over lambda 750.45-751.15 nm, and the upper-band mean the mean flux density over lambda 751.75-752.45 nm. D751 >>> 26.8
